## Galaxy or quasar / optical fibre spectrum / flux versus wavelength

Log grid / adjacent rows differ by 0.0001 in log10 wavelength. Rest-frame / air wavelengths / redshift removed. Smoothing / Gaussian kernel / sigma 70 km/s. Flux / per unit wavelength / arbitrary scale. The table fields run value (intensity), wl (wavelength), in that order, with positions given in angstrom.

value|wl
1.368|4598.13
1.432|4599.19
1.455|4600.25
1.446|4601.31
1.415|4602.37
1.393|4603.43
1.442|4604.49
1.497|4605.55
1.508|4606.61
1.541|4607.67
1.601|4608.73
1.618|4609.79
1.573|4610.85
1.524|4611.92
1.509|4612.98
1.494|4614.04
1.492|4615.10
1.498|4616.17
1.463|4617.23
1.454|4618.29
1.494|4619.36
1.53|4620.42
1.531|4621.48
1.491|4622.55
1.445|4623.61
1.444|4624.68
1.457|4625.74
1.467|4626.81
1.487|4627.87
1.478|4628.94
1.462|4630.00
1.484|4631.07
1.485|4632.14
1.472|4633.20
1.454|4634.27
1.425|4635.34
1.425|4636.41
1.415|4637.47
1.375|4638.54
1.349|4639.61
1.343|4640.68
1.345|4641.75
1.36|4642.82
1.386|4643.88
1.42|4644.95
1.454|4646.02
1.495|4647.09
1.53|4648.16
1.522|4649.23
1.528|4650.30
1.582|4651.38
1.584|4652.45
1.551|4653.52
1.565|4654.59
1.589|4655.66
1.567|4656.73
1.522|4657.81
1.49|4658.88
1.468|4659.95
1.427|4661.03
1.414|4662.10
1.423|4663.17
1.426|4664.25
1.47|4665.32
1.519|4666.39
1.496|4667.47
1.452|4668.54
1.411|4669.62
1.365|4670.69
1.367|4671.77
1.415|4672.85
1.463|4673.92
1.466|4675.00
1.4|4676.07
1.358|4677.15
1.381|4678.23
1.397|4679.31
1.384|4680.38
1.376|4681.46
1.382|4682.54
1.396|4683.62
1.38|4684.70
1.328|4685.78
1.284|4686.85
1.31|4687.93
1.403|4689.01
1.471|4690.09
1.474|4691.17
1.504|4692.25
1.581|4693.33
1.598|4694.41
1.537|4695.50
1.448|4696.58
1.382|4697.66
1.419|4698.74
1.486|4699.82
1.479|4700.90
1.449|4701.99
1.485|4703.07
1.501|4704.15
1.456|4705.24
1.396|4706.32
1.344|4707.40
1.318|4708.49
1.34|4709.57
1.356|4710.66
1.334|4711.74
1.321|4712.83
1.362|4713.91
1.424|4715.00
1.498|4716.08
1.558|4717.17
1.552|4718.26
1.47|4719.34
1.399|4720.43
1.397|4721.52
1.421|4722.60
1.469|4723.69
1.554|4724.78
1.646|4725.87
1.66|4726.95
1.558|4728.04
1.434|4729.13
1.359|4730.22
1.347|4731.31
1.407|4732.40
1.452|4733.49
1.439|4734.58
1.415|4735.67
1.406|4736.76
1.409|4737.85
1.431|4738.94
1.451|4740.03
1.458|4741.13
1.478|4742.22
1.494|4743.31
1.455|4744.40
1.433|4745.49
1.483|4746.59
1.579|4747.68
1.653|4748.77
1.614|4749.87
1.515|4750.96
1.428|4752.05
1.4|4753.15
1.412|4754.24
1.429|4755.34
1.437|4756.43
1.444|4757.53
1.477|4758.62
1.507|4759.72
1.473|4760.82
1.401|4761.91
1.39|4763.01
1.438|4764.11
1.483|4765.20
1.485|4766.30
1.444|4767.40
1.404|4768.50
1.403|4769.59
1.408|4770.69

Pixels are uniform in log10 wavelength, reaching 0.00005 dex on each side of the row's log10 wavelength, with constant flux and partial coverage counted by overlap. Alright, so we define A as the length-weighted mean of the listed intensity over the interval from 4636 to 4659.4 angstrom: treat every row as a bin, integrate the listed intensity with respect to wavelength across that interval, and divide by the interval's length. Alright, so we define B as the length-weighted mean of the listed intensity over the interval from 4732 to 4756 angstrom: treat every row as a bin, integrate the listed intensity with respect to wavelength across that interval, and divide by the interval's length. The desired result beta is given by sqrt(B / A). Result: 1.00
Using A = 1.47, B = 1.47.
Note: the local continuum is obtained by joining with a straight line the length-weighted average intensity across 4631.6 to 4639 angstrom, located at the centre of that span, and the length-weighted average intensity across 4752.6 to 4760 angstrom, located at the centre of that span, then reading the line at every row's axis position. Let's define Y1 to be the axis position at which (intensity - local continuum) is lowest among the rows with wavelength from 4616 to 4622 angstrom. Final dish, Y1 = 4618.29 angstrom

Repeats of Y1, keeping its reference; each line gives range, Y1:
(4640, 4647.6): 4640.68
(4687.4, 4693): 4687.93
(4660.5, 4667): 4662.10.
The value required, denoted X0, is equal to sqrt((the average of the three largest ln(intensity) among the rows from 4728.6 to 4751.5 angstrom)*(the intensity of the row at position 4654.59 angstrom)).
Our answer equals 0.87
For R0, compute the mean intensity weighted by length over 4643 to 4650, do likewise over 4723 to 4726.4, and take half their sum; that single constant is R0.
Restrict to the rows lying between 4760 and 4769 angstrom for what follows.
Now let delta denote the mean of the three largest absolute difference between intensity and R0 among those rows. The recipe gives 0.11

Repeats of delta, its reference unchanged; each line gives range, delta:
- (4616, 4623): 0.04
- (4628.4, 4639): 0.10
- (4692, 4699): 0.10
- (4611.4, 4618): 0.03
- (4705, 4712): 0.18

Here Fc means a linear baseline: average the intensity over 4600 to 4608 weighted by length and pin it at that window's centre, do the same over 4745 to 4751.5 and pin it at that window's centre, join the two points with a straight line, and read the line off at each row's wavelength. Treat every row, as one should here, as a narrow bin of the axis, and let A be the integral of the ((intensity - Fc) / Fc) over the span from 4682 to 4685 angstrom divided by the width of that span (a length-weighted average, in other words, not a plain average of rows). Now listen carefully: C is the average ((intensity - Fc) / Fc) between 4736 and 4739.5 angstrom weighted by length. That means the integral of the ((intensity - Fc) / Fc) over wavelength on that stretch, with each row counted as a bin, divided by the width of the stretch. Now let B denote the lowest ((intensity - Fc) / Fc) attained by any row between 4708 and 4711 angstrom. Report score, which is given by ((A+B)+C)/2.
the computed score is -0.15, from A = -0.080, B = -0.134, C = -0.0810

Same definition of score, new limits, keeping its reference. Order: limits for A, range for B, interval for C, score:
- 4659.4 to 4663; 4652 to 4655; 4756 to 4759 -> -0.03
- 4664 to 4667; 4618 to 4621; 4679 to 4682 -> -0.05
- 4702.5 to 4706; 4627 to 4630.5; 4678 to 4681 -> -0.06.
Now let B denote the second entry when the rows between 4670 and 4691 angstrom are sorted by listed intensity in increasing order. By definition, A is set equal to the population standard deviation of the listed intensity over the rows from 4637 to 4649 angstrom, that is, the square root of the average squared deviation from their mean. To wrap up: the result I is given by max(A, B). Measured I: 1.31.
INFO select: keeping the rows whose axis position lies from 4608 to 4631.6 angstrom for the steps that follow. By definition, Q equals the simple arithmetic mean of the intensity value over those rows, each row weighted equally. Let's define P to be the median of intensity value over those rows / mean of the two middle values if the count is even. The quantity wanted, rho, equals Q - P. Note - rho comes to 0.008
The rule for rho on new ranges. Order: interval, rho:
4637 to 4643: 0.010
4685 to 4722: -0.005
